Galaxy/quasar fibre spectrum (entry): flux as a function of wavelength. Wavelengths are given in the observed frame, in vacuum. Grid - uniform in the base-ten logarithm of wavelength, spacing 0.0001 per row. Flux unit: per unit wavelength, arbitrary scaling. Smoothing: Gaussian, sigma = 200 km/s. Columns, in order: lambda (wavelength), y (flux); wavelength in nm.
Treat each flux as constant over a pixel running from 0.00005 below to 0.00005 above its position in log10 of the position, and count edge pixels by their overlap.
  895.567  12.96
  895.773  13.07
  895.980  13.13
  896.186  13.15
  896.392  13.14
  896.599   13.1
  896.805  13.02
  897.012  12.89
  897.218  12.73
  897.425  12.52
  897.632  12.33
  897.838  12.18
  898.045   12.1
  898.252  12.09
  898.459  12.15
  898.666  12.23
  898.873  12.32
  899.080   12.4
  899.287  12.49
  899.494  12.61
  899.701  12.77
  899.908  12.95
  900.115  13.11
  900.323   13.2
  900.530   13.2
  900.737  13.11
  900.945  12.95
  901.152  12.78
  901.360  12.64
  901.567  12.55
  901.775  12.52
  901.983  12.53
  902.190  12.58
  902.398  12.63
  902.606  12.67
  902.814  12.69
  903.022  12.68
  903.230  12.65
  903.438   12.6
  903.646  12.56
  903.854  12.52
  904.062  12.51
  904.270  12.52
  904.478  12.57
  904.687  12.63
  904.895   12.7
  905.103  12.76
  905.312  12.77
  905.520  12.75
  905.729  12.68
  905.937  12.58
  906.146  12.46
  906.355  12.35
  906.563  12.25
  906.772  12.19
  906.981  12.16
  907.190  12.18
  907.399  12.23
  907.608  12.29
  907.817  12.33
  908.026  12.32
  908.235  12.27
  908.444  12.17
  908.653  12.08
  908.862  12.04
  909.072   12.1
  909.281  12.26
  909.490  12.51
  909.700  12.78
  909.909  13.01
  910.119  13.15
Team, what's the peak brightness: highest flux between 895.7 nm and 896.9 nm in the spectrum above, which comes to 13.15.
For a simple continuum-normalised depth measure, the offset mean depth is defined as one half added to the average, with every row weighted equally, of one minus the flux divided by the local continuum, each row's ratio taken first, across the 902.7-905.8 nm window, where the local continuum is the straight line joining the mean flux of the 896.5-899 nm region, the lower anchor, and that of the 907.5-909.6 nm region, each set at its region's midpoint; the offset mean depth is 0.475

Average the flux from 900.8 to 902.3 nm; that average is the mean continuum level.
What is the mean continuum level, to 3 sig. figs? 12.7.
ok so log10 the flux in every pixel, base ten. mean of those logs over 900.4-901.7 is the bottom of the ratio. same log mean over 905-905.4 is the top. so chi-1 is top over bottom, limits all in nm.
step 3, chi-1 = 1.00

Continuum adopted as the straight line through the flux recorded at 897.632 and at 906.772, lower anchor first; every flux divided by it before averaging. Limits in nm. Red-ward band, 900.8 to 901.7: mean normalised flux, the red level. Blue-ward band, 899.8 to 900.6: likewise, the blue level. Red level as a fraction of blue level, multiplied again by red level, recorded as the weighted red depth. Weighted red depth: 1.01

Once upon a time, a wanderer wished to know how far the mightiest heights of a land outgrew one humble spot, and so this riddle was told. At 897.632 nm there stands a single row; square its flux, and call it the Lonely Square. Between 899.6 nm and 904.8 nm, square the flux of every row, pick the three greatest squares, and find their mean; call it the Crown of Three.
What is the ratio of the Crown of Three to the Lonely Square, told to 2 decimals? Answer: 1.14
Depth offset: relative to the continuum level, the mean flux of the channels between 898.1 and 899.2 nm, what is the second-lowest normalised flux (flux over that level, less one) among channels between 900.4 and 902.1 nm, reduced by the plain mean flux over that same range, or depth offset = -12.8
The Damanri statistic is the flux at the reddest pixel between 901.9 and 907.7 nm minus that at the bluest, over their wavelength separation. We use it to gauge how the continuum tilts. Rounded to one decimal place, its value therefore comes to 0.0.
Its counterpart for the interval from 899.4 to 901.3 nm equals 0.1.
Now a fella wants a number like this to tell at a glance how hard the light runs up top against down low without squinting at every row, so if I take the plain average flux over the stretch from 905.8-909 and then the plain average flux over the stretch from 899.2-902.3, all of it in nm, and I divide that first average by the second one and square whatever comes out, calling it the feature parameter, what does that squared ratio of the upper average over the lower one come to 0.92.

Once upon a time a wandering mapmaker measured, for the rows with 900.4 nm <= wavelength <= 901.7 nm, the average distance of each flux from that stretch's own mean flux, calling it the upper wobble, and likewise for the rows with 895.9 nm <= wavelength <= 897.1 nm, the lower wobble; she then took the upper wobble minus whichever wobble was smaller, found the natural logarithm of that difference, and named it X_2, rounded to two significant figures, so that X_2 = -2.0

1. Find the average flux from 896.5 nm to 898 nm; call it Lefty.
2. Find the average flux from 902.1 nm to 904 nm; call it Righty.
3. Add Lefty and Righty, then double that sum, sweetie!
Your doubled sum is 50.6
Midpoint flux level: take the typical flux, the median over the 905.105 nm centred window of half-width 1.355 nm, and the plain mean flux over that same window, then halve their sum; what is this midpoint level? 12.6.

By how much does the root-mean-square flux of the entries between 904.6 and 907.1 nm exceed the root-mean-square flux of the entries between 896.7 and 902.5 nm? -0.11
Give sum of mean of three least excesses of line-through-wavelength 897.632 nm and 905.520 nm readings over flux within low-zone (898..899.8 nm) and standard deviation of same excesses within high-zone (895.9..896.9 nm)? -0.13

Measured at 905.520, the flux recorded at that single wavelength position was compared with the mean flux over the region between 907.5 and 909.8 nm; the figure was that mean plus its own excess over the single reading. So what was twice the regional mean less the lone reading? 11.8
